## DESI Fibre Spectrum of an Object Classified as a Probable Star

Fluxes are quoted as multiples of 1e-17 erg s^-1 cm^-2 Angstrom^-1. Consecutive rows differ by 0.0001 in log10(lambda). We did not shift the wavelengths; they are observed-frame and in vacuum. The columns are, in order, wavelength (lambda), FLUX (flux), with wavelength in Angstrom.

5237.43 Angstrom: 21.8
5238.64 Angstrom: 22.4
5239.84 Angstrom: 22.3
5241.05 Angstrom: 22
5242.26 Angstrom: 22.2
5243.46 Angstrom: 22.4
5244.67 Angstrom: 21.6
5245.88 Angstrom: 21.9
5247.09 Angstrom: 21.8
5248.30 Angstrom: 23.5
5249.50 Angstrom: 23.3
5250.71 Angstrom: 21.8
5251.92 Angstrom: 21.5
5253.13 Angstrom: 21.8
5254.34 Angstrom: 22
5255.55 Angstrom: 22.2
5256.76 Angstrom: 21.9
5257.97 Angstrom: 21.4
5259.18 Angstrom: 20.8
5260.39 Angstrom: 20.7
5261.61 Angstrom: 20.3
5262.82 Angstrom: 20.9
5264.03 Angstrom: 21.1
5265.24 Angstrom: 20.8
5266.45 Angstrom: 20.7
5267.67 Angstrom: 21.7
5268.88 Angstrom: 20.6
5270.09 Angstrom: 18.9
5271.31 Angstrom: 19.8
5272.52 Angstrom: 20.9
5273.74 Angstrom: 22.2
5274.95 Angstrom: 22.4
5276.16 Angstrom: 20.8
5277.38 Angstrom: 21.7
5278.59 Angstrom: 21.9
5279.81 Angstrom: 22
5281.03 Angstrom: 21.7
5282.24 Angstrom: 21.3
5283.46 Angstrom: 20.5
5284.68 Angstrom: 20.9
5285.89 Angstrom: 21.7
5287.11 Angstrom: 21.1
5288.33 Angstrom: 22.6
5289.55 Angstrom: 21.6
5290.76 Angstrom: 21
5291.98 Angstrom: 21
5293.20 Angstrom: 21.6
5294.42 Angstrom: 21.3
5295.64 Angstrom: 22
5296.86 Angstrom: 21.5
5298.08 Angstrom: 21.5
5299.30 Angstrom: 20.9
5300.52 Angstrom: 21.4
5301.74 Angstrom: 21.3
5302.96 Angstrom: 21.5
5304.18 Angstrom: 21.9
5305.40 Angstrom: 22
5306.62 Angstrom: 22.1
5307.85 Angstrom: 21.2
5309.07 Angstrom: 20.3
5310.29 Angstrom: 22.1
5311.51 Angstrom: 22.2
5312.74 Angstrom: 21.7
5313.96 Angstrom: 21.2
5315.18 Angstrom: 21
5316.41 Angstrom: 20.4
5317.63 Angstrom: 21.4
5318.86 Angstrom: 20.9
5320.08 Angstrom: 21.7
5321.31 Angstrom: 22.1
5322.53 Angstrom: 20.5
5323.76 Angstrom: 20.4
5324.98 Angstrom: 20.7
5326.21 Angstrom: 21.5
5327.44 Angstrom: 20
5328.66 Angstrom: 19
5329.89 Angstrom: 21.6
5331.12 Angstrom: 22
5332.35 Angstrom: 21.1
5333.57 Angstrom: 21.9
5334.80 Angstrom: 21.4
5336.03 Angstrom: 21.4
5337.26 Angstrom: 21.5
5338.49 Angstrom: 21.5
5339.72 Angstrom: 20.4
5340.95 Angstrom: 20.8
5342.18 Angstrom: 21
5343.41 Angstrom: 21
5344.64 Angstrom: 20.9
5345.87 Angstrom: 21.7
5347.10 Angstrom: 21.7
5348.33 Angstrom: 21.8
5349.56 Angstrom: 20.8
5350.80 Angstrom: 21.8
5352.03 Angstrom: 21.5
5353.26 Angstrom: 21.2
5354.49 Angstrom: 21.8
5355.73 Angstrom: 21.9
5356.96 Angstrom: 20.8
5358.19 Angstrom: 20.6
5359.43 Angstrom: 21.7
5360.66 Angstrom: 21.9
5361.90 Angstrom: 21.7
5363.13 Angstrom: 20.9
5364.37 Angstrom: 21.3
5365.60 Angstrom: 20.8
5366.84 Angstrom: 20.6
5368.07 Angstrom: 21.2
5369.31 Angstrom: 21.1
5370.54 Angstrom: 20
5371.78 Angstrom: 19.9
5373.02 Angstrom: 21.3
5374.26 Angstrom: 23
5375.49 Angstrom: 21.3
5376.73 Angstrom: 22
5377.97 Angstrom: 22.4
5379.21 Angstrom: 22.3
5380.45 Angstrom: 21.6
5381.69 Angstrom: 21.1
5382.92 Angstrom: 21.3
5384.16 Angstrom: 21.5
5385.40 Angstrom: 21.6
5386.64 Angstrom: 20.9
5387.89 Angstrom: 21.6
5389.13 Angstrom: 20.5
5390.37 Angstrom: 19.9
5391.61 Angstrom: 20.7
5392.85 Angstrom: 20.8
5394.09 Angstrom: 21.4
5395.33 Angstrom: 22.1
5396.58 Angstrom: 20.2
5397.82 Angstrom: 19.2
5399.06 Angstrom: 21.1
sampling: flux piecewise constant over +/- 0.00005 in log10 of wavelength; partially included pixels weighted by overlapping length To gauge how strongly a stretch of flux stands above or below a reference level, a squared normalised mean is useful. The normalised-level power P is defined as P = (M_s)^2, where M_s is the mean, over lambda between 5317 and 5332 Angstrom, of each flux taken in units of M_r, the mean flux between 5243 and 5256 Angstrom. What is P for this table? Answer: 0.90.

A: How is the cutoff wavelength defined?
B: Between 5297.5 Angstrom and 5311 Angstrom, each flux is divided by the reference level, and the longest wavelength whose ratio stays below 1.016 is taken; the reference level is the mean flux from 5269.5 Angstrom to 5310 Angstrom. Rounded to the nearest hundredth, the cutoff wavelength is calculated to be 5309.07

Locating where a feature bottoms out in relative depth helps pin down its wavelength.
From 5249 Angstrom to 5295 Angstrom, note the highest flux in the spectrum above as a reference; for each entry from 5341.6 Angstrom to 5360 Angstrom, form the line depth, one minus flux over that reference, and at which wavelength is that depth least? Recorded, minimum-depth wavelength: 5355.73 Angstrom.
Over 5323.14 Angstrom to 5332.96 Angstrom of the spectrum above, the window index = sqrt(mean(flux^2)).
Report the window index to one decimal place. 20.8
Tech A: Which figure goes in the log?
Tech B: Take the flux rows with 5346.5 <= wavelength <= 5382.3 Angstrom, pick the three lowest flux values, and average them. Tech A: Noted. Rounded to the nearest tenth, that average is 20.2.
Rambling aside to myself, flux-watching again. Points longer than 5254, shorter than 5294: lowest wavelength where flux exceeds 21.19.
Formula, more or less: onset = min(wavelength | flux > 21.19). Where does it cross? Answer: 5254.34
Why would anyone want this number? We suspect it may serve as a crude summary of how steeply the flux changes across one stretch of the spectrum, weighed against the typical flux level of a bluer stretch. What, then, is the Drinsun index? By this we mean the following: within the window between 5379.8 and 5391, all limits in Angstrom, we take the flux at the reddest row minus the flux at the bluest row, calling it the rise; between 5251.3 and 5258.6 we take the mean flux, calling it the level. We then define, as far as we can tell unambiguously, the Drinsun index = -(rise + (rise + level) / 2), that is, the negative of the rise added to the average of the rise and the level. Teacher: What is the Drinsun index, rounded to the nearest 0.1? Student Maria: -8.3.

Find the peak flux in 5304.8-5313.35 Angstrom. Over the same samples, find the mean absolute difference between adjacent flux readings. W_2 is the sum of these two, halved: 11.5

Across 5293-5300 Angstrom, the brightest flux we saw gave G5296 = 22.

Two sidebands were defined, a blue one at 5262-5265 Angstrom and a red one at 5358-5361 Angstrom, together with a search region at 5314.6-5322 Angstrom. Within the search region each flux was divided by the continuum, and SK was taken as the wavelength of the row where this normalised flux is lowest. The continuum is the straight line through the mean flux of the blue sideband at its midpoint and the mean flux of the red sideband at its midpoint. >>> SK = 5316.41 Angstrom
